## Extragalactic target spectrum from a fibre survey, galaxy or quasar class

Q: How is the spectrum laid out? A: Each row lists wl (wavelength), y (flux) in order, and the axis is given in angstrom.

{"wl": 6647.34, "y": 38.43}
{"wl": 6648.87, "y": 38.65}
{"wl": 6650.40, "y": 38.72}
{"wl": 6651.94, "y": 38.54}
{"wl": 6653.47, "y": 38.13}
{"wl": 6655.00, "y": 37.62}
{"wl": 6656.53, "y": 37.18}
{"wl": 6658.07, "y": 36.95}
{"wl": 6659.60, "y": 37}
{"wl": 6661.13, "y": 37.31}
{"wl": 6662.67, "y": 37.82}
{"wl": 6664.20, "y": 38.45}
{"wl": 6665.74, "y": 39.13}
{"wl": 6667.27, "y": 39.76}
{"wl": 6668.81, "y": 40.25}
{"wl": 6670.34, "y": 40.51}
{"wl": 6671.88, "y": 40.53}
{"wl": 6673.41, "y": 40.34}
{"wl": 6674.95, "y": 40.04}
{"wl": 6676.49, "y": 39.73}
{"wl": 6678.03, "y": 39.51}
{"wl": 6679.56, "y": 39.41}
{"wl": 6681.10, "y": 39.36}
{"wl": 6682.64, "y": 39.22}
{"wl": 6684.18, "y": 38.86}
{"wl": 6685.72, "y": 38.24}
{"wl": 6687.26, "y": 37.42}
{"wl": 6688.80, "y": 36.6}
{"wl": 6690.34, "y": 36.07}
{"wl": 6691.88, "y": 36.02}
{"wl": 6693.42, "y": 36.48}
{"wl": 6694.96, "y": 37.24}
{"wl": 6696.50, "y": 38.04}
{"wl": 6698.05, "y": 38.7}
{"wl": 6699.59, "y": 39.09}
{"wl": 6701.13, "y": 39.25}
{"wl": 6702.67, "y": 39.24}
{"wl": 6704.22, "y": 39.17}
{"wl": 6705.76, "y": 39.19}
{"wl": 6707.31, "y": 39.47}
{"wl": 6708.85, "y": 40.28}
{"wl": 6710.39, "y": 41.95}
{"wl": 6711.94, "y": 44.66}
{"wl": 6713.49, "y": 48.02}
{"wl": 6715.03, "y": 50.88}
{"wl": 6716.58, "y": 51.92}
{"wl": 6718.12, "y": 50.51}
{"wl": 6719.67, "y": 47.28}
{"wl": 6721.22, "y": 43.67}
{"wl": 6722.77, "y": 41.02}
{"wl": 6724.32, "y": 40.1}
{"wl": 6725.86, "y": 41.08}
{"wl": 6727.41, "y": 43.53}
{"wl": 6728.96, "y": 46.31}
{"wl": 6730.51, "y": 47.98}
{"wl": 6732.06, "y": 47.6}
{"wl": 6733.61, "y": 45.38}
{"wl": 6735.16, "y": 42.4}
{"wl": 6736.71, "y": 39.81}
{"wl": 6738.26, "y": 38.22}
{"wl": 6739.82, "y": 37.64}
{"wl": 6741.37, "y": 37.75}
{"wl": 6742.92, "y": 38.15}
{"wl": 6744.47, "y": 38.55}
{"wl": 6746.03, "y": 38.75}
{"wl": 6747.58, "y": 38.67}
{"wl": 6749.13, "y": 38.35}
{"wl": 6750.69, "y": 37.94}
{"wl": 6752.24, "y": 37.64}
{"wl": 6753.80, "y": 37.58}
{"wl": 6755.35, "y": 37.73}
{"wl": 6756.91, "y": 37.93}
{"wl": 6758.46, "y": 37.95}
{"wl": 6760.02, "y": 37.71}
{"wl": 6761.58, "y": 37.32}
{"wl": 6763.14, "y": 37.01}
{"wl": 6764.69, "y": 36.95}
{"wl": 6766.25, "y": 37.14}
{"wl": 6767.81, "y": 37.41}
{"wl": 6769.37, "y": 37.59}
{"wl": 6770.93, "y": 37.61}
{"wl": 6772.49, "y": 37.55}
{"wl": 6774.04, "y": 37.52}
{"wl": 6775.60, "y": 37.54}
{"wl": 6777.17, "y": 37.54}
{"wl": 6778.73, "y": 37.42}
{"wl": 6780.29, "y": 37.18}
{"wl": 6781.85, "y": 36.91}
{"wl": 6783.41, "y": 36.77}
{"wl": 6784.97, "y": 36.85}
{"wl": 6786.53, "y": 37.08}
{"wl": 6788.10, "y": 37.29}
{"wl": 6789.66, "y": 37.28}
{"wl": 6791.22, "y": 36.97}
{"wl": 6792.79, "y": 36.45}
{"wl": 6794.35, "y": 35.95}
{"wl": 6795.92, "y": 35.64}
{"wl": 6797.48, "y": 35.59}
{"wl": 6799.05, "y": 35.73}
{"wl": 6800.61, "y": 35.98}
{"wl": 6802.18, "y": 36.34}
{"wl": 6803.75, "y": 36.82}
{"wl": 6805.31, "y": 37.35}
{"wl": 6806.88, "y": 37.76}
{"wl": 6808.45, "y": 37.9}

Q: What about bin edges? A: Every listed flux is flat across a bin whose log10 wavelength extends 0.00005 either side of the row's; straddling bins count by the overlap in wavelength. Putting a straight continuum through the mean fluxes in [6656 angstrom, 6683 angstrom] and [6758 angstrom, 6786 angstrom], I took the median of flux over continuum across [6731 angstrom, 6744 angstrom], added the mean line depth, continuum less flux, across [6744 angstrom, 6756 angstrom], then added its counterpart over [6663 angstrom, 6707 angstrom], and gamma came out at 0.6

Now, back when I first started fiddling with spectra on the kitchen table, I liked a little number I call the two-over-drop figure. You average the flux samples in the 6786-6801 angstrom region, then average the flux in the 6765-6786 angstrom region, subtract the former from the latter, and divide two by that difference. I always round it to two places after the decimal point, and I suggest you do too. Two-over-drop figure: 2.19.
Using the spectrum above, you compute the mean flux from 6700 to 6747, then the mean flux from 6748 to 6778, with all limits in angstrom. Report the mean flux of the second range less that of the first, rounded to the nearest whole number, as -5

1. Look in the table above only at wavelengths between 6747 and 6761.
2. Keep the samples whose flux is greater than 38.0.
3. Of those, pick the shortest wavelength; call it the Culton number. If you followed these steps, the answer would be 6747.58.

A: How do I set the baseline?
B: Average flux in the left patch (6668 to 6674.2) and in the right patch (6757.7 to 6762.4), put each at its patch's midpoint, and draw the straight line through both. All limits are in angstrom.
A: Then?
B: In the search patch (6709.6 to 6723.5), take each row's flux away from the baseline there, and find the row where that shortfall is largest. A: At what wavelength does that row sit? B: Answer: 6722.77 angstrom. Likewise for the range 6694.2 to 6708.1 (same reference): 6694.96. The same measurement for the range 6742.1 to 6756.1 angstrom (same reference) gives 6753.80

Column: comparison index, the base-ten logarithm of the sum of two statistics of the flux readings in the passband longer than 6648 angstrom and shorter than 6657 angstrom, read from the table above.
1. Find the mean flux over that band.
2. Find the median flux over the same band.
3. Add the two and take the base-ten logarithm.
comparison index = 1.88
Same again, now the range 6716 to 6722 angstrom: 1.99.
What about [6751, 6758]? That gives 1.88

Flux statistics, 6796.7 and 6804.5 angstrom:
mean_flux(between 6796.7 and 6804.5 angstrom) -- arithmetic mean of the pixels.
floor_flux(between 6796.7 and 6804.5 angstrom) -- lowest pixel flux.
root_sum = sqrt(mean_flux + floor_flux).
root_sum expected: 8.47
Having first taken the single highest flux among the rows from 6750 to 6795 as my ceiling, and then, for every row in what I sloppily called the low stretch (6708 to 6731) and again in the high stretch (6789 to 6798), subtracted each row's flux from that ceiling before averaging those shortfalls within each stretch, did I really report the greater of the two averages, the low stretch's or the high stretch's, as 1.6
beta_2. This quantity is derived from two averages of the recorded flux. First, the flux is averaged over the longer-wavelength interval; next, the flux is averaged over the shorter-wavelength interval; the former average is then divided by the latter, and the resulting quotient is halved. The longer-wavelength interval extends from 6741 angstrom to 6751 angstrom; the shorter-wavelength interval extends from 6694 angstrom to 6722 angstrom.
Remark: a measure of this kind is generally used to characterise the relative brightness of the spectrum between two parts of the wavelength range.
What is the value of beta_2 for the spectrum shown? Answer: 0.45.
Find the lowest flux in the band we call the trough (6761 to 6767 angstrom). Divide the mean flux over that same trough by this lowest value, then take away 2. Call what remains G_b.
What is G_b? -0.996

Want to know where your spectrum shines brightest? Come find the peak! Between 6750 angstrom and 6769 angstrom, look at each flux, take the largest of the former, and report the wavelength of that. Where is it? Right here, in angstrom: 6758.46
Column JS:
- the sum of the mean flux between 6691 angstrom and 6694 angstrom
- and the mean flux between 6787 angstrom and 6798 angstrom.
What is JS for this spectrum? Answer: 72.7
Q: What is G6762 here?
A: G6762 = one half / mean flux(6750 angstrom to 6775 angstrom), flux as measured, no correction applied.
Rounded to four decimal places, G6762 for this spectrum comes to 0.0133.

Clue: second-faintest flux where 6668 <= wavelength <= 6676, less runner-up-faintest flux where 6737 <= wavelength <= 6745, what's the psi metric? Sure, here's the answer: 2.5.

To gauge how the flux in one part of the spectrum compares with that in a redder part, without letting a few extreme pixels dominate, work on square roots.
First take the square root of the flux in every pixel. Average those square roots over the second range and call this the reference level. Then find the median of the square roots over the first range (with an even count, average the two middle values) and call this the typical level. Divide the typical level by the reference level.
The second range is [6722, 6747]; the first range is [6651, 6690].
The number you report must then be 0.97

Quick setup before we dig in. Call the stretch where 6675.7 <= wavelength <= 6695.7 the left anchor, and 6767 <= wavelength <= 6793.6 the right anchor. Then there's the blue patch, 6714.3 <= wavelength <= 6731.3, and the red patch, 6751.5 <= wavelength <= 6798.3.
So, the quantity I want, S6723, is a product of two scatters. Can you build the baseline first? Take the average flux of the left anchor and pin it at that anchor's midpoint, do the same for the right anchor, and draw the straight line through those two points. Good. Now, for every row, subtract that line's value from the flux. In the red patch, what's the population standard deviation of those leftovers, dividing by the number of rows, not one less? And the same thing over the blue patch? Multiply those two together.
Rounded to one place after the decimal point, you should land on 2.1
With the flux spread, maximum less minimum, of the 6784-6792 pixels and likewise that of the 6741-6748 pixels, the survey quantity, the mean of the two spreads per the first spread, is 1.6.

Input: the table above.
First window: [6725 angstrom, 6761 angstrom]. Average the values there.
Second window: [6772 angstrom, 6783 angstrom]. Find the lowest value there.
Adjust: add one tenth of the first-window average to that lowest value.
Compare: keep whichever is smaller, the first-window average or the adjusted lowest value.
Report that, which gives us 40.2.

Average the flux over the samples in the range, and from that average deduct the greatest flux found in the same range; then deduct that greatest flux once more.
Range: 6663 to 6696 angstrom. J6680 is -42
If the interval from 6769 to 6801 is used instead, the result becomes -38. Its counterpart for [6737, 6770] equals -40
